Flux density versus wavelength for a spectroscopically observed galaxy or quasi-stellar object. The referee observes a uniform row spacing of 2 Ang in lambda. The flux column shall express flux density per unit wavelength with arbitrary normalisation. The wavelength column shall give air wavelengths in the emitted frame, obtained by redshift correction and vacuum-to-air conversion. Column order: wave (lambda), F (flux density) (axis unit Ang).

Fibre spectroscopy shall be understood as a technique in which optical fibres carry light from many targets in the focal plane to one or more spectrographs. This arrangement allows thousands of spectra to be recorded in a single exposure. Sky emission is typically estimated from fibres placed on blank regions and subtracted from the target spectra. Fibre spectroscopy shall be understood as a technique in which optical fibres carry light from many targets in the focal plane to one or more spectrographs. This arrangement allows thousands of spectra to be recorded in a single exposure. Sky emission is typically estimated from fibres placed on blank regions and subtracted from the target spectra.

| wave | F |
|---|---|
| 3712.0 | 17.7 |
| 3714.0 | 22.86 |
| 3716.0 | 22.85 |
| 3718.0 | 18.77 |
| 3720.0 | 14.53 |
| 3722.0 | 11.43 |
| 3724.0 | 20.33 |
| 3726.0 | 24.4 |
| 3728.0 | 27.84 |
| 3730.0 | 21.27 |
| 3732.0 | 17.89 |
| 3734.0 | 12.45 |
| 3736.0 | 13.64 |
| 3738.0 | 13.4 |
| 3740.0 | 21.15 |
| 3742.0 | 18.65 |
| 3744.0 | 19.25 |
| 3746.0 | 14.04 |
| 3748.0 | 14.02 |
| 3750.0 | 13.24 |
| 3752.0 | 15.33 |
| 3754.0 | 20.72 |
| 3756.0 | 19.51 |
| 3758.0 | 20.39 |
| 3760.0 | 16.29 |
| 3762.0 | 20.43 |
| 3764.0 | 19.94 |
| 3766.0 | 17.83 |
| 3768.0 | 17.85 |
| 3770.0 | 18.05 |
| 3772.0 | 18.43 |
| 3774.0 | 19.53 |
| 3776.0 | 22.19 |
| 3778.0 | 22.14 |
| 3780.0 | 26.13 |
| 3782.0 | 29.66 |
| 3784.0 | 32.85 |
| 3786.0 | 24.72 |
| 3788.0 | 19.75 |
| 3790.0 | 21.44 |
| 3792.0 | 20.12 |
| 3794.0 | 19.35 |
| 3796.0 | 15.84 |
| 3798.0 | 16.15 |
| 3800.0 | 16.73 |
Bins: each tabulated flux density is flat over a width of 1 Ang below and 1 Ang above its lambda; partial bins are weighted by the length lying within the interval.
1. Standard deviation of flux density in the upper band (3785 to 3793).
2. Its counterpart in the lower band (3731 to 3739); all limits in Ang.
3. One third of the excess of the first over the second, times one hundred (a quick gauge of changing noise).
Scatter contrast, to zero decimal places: -5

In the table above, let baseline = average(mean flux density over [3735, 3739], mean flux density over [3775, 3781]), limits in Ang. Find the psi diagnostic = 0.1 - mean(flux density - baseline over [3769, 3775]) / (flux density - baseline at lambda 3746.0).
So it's 0.1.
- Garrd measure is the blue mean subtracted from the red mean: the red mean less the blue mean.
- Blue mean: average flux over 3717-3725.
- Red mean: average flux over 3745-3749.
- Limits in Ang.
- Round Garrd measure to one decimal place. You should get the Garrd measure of -2.2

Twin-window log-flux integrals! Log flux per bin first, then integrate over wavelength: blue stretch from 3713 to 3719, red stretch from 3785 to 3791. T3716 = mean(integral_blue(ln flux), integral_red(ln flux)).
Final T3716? 18.4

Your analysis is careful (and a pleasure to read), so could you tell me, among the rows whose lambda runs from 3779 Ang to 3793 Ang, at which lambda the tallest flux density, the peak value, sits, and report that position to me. 3784.0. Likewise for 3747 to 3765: 3754.0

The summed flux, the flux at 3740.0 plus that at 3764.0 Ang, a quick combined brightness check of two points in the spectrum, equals 41.1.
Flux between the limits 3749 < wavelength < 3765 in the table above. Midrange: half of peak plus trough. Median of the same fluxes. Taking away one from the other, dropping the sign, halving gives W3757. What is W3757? 1.4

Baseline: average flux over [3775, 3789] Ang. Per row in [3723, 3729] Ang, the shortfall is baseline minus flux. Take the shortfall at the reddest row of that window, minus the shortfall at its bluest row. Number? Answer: -8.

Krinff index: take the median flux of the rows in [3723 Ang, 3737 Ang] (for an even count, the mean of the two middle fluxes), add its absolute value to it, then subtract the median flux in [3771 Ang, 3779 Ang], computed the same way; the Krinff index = 19.8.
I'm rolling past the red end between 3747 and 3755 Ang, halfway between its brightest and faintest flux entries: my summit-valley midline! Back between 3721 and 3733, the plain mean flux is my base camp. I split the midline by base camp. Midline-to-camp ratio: 0.83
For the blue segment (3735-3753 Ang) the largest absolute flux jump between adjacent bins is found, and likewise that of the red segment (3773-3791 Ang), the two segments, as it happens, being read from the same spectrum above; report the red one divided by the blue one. 1.0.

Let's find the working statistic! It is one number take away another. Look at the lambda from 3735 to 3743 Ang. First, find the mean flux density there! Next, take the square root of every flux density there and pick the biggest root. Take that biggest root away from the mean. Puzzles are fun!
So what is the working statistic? 12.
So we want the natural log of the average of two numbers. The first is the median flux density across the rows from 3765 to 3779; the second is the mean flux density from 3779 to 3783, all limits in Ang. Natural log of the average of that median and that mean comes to 3.14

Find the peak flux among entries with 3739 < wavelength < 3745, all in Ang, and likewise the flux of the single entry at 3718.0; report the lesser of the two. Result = 18.8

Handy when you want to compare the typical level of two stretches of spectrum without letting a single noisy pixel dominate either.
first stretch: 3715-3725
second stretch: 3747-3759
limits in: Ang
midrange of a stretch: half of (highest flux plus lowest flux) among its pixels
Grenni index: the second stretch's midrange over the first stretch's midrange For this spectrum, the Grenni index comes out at 1.0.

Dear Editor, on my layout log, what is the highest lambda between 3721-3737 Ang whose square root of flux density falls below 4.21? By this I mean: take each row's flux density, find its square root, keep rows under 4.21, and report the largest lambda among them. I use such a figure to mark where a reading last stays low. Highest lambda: 3736.0 Ang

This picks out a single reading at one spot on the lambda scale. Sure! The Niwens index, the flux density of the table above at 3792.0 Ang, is 20.12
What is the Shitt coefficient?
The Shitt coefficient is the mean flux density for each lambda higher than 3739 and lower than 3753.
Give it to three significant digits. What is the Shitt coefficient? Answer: 16.5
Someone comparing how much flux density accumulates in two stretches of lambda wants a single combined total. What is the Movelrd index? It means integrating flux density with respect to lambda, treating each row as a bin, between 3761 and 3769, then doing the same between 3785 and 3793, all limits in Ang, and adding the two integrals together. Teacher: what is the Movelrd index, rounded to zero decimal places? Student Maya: 324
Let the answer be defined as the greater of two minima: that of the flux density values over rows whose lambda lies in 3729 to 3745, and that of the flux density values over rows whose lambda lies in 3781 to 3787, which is 24.7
